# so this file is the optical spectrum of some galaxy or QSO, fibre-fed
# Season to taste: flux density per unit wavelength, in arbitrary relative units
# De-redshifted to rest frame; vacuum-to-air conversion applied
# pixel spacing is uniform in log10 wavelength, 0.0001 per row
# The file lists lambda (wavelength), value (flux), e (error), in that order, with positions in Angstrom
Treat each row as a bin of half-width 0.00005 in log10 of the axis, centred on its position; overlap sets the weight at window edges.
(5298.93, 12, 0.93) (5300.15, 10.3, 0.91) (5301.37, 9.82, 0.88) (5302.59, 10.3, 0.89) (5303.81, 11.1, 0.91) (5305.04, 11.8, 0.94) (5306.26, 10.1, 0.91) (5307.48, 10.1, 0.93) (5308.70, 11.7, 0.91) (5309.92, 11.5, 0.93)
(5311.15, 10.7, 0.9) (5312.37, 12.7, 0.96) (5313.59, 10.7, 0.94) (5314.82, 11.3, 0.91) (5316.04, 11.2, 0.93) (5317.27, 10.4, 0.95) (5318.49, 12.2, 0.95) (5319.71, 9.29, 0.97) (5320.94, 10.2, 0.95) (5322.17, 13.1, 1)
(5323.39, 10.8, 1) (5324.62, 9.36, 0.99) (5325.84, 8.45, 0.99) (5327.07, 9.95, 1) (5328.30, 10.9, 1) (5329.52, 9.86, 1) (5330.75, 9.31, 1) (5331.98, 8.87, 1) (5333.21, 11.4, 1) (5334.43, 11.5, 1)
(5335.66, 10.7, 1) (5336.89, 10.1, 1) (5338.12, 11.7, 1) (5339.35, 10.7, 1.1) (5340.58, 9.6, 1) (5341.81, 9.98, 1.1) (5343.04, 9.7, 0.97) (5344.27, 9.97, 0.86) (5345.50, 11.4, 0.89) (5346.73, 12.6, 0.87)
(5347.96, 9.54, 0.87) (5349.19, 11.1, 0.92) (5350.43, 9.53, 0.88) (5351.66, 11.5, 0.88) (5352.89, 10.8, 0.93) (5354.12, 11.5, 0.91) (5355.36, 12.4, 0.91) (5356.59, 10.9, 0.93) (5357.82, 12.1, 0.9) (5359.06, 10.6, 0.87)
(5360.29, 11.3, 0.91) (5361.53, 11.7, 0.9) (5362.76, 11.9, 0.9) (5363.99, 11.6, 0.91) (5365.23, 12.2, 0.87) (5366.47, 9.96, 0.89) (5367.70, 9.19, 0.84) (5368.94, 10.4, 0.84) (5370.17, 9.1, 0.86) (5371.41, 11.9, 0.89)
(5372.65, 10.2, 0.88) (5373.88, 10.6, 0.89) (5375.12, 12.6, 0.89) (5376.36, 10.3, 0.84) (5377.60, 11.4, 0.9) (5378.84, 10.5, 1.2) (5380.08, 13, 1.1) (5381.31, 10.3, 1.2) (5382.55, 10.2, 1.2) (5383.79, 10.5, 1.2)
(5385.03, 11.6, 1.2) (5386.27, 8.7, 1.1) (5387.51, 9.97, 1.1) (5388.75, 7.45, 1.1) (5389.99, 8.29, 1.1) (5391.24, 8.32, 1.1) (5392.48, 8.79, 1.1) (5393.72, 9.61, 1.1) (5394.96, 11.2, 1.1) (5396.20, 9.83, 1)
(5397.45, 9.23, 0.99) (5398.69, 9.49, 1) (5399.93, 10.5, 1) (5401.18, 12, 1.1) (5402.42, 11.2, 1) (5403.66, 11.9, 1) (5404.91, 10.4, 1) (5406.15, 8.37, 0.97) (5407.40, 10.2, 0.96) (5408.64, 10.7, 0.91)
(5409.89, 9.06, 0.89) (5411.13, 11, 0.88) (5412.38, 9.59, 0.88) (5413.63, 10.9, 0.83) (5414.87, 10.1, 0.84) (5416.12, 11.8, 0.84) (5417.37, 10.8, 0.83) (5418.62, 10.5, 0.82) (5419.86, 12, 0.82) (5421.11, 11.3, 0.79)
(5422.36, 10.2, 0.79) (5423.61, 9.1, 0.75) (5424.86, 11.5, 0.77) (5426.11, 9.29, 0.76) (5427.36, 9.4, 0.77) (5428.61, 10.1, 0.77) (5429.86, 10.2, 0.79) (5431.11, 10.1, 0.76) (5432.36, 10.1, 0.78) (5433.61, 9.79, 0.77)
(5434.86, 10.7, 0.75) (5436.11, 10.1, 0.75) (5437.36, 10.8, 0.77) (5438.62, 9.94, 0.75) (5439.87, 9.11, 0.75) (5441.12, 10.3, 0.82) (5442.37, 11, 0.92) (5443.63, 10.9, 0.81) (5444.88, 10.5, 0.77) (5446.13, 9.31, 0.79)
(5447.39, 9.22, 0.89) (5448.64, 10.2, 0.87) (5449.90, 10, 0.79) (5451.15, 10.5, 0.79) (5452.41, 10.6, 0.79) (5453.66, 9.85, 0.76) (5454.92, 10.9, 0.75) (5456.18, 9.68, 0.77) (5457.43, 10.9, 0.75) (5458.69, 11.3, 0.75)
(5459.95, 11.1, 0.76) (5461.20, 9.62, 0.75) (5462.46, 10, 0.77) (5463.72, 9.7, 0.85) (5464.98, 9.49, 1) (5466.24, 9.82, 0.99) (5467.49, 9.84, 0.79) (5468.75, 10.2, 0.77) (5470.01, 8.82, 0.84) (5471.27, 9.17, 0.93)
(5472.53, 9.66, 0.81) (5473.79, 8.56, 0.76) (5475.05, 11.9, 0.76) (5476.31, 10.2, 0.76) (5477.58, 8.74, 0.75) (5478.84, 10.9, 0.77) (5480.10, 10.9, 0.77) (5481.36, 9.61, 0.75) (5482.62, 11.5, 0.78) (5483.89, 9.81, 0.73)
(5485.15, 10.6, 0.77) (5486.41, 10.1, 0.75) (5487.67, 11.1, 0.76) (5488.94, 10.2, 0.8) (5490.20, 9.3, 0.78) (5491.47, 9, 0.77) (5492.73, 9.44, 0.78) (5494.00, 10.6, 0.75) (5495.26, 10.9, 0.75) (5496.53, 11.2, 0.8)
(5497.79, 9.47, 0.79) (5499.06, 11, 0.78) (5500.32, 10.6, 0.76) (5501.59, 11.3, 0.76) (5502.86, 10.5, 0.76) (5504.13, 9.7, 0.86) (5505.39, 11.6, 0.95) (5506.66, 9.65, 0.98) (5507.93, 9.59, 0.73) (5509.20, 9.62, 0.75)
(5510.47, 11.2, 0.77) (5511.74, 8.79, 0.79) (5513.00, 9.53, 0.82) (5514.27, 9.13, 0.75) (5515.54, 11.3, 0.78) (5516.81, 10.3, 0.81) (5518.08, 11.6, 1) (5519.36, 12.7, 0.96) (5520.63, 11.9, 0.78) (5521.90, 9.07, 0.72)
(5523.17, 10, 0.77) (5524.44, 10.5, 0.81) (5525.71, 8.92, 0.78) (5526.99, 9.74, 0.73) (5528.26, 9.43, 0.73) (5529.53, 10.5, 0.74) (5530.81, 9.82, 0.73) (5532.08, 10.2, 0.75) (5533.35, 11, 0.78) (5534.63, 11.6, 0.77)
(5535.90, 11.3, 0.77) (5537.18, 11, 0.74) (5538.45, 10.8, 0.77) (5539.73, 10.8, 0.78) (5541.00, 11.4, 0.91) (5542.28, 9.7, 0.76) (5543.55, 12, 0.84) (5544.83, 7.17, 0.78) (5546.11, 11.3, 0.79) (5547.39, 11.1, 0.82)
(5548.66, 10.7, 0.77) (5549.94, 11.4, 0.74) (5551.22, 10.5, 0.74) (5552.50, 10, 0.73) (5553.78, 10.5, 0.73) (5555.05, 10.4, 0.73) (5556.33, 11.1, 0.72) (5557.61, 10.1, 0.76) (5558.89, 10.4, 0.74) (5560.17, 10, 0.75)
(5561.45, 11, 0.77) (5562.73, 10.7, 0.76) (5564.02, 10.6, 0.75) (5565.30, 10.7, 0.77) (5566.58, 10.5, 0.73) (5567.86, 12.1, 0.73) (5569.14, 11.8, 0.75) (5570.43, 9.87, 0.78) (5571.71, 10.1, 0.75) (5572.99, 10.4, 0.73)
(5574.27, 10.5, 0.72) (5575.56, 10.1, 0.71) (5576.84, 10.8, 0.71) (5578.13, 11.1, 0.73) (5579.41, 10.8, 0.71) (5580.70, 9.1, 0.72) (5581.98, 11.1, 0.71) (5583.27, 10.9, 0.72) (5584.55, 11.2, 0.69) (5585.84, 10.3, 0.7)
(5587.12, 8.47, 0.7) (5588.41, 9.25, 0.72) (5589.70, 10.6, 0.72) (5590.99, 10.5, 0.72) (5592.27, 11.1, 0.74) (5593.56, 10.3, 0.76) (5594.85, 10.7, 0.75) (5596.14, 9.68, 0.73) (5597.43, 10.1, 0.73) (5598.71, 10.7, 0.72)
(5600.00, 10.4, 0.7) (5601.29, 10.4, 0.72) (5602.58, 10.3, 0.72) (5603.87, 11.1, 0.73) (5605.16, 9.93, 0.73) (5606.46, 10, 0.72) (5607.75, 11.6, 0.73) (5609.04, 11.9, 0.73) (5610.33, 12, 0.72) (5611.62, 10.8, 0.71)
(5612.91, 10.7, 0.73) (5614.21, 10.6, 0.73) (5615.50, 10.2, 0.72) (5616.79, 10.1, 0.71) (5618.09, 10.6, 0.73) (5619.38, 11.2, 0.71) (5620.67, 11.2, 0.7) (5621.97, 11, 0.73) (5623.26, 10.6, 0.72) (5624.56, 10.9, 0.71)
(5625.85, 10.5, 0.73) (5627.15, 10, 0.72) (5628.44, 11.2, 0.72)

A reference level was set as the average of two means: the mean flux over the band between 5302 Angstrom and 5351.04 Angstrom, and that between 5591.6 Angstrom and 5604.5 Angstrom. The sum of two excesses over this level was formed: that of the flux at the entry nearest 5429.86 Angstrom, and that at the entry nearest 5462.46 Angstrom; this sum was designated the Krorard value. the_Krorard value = -0.9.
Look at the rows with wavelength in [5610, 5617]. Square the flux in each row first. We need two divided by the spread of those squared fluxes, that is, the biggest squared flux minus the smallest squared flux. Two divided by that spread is 0.048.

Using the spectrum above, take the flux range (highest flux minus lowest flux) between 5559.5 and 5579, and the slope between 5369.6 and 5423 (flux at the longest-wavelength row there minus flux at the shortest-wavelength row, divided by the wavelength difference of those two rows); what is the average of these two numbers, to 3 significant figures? 1.13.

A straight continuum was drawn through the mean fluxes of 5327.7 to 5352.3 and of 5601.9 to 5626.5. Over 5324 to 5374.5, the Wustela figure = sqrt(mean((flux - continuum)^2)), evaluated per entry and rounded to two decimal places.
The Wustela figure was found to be 1.05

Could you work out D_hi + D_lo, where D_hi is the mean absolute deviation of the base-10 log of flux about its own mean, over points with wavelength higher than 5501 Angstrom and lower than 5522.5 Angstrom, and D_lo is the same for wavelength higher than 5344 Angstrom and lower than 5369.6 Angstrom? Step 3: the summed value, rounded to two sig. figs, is 0.075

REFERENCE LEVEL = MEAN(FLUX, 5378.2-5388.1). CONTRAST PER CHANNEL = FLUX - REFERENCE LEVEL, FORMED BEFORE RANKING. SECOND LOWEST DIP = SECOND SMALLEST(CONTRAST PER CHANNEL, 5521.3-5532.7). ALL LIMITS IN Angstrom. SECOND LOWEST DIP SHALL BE -1.5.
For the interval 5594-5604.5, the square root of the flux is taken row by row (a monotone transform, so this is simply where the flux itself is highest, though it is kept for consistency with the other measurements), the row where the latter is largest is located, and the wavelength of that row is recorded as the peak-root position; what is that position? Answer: 5603.87 Angstrom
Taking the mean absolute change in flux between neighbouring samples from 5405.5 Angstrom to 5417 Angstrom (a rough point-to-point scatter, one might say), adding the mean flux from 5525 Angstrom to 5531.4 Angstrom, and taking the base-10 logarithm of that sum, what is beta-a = 1.044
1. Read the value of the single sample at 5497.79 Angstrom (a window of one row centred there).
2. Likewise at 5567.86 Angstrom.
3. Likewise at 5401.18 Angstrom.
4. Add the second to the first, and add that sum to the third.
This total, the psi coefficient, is 33.6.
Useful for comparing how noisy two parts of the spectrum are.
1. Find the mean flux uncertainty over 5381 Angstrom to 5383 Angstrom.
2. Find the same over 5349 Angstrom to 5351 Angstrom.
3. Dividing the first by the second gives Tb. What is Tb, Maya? 1.3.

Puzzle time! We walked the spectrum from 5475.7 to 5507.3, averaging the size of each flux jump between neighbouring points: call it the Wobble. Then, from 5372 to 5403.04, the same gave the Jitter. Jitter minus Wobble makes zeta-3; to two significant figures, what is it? 0.19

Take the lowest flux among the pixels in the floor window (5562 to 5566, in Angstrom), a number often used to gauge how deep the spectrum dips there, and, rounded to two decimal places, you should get 10.60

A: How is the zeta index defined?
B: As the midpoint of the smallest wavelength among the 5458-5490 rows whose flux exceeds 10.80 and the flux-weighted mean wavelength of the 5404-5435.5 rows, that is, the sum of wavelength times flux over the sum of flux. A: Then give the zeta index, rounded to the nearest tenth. 5439.3 Angstrom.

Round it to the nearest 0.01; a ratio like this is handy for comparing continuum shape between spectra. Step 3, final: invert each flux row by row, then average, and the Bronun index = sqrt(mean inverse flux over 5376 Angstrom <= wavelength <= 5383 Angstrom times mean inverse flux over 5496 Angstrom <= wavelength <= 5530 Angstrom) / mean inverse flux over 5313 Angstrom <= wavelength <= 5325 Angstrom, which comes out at 1.02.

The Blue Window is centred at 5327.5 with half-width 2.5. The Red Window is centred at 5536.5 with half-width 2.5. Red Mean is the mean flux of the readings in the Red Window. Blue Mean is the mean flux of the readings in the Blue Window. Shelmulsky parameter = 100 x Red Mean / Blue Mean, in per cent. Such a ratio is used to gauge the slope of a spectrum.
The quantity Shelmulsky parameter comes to 114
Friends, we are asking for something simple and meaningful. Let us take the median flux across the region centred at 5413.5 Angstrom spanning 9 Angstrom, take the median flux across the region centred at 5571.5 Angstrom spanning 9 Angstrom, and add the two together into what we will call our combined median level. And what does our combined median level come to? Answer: 21.2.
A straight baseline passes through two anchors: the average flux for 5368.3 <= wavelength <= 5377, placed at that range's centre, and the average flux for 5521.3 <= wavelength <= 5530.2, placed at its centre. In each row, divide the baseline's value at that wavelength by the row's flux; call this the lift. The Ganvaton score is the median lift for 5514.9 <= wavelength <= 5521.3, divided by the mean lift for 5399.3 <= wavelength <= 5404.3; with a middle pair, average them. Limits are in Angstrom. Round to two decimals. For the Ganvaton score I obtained 0.91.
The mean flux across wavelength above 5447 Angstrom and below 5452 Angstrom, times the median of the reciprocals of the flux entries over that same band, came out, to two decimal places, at 0.99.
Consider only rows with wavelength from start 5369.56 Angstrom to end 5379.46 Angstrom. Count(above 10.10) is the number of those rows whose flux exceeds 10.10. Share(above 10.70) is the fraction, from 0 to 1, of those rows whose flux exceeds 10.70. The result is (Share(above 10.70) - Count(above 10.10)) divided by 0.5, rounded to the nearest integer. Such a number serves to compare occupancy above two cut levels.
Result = -13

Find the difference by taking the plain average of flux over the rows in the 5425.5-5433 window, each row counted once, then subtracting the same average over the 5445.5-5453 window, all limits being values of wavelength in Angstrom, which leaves -0.1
